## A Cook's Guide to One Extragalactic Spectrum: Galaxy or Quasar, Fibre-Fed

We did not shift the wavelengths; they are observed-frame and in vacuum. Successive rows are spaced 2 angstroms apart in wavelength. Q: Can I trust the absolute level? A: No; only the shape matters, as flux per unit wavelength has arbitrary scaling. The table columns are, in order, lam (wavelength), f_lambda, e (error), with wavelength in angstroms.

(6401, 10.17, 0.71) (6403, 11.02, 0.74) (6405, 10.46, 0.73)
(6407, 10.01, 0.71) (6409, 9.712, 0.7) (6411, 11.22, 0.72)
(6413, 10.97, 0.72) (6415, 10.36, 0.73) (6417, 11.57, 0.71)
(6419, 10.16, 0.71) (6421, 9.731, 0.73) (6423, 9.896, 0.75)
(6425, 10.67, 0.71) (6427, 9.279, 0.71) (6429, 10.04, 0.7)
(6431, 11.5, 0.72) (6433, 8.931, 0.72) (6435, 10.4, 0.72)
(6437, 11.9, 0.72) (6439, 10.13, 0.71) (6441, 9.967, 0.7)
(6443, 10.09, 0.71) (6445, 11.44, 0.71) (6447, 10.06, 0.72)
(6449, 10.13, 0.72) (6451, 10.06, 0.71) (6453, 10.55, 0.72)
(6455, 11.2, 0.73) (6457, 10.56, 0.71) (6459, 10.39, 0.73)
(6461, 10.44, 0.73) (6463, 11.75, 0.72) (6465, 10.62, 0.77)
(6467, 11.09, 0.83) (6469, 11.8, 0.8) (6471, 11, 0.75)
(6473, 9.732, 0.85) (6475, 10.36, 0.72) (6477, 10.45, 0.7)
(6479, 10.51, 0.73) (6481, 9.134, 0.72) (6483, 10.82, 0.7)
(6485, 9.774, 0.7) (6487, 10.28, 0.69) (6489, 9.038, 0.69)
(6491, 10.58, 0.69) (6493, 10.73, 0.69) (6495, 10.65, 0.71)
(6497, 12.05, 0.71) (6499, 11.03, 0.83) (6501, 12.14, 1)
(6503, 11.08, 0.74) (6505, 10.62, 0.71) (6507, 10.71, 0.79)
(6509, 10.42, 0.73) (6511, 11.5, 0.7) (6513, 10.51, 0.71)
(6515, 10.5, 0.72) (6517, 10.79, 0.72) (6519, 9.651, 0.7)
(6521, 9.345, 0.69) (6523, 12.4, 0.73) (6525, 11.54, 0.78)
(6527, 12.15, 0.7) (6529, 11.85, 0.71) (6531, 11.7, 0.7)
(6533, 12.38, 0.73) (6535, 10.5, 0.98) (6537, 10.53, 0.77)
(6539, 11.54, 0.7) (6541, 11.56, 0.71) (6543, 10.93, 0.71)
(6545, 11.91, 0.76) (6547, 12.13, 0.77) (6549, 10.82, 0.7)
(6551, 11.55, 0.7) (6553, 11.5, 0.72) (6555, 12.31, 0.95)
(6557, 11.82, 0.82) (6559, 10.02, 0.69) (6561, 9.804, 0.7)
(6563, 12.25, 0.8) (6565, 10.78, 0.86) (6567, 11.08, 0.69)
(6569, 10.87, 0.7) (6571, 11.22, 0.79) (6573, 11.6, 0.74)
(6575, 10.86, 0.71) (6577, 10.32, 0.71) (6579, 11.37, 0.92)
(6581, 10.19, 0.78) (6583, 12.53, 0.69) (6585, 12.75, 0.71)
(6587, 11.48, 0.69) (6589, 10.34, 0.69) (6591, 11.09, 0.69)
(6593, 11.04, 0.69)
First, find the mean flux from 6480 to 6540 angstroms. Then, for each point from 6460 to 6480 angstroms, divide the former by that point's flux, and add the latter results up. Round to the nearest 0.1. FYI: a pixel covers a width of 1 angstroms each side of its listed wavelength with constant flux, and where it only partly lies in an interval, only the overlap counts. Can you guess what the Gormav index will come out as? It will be 10.1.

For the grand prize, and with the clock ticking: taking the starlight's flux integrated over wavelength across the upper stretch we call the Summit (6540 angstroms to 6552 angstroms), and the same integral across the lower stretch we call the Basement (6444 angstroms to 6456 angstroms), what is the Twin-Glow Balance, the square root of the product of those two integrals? 132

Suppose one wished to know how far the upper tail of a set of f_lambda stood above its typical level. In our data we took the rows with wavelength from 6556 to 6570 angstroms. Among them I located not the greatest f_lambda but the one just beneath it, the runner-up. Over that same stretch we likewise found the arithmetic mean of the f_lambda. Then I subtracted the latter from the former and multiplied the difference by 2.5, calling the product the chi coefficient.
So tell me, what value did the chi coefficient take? 2.2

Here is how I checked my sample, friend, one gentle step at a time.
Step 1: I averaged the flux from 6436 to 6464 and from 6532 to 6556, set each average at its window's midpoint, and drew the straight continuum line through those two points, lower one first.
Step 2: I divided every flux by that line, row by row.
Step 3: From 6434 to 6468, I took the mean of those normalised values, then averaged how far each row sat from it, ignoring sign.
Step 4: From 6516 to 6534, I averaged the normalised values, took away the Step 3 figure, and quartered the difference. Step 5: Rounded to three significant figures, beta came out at 0.239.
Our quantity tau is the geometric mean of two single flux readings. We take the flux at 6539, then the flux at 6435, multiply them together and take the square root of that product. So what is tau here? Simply 11.0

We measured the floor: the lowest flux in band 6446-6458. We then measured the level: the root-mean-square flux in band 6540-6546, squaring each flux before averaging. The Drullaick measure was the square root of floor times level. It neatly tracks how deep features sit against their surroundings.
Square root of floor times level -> 10.7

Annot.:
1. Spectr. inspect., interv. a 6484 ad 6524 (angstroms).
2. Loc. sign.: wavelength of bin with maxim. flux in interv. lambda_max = 6523 angstroms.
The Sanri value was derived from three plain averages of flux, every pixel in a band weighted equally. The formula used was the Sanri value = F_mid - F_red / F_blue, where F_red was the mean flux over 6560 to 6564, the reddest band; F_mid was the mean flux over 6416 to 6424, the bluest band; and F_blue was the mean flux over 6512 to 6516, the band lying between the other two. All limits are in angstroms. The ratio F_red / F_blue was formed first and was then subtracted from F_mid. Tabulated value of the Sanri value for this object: 9.3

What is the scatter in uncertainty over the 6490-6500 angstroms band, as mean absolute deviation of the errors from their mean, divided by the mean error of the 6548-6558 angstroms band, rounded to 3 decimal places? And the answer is 0.053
